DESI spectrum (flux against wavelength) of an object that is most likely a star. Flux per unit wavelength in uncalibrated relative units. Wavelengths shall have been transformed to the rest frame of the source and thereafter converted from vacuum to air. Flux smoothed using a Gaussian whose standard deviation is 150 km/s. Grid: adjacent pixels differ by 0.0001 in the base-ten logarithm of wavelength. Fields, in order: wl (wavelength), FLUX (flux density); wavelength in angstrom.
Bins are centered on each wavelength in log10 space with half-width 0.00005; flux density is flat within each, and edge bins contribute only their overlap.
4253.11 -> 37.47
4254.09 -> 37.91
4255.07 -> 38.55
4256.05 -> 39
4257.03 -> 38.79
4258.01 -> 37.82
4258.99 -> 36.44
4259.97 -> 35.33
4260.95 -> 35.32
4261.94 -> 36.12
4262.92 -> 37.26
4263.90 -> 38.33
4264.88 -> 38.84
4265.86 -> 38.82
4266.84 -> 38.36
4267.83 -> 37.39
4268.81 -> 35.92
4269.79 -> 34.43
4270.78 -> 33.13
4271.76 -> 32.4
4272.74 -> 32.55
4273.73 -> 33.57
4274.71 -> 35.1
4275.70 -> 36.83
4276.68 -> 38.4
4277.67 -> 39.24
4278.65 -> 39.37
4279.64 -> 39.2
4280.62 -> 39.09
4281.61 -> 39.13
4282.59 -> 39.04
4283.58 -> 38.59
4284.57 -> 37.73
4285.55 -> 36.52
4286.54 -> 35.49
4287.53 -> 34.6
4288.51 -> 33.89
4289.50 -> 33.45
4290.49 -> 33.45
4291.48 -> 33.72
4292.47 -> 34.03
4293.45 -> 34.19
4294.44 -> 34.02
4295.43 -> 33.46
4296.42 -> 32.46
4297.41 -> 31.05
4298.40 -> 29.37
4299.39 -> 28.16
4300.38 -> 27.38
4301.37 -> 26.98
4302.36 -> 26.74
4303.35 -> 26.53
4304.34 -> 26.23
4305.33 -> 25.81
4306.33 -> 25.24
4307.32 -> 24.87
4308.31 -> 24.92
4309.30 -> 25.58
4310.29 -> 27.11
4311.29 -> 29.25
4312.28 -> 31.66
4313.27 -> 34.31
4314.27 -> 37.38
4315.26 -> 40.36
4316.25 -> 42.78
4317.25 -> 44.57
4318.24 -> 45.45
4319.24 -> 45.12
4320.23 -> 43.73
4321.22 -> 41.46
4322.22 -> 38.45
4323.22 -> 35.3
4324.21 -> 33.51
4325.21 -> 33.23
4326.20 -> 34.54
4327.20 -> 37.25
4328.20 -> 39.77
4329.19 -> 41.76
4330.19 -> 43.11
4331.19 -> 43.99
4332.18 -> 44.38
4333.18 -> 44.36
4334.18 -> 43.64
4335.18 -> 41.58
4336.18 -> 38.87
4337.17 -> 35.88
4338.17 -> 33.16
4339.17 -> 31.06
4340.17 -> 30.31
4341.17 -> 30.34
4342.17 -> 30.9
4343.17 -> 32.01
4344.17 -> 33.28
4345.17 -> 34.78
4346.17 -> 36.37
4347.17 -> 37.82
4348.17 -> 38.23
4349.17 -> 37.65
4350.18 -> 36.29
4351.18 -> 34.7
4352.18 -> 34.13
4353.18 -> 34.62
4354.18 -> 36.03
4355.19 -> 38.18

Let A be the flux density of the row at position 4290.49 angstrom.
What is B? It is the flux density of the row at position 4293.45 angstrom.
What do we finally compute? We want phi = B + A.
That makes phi 68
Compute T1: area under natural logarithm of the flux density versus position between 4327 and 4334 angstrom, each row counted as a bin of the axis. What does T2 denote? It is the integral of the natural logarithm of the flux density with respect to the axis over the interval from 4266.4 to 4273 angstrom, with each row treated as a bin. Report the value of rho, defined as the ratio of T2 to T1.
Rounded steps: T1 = 26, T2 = 23.4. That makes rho 0.89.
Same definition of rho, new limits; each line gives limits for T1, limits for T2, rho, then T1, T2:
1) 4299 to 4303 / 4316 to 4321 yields 1.43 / 13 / 19.0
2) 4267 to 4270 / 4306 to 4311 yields 1.51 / 11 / 16.2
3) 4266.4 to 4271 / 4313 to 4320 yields 1.59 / 16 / 26.1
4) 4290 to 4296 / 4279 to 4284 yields 0.87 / 21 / 18.3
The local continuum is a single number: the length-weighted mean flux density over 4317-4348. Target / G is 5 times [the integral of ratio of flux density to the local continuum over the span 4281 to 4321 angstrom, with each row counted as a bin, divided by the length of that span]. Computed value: 4.4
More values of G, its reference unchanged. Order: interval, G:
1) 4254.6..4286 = 4.9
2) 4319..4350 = 4.9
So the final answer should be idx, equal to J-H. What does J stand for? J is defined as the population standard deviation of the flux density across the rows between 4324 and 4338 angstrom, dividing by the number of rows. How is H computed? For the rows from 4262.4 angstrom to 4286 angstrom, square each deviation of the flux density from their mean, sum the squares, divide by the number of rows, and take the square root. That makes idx 2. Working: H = 2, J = 4.0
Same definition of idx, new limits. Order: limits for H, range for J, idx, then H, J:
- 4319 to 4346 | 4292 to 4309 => -2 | 5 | 3.4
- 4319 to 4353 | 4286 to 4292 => -4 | 5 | 0.7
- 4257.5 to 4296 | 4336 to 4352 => 1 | 2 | 2.9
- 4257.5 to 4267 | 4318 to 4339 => 3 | 1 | 4.2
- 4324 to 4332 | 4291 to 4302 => -1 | 4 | 2.7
